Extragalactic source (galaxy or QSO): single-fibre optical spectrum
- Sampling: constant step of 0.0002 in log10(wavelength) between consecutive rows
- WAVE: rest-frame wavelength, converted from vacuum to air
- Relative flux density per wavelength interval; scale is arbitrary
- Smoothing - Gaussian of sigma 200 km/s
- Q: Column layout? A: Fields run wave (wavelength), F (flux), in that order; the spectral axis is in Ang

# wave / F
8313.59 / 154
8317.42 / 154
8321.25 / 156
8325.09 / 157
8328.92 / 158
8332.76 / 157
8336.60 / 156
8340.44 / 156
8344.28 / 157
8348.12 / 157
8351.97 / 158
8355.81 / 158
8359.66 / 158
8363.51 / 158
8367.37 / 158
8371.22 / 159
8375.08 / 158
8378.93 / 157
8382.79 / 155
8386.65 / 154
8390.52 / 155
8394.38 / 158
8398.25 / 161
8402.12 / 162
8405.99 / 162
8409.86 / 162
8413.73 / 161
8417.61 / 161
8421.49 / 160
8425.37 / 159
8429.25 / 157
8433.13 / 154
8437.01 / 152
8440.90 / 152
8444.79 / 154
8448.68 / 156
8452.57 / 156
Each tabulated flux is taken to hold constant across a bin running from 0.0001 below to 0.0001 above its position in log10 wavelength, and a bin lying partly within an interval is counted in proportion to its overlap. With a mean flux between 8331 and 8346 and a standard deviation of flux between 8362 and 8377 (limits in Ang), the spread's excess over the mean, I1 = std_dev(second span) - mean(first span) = -156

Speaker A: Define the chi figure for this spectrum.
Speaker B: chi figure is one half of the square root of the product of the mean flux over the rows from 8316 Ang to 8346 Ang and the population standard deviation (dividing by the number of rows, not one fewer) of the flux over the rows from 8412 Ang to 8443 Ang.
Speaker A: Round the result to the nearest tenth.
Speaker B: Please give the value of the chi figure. 11.9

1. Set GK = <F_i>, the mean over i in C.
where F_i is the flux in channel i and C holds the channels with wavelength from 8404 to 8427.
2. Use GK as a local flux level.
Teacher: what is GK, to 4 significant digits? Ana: 160.8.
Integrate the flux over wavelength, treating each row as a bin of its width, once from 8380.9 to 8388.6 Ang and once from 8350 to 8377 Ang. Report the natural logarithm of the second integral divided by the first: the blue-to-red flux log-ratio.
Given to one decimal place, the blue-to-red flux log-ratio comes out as 1.3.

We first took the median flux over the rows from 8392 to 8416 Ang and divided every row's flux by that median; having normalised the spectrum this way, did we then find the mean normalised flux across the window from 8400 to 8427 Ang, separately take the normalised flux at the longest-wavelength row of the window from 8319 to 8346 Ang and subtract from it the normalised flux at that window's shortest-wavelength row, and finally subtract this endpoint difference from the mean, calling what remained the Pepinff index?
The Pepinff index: 0.99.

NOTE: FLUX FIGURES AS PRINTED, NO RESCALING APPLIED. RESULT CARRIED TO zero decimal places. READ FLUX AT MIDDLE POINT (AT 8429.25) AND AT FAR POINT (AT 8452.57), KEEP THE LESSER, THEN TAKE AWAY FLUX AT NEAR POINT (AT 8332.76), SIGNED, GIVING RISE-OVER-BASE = -1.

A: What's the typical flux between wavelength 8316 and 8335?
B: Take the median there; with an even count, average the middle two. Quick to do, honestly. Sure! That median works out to 157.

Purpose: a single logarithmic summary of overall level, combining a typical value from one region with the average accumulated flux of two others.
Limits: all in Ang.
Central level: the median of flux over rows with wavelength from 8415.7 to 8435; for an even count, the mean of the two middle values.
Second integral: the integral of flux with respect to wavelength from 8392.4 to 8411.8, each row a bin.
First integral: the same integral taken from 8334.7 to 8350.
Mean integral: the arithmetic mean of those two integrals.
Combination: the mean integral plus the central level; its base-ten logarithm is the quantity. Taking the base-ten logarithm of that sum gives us 3.47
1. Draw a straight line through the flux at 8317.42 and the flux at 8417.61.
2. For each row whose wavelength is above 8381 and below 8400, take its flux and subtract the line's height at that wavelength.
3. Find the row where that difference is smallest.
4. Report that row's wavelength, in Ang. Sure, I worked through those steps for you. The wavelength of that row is 8386.65 Ang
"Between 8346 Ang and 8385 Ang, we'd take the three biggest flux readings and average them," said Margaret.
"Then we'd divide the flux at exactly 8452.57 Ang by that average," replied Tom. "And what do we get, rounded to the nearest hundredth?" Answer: 0.99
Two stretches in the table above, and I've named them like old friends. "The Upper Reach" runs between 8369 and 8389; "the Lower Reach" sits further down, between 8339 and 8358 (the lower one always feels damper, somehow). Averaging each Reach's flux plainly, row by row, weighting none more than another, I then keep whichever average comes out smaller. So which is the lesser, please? 157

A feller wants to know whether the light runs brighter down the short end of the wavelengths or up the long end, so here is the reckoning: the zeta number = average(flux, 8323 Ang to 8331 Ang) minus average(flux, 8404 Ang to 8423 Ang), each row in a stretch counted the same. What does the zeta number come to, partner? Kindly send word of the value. -4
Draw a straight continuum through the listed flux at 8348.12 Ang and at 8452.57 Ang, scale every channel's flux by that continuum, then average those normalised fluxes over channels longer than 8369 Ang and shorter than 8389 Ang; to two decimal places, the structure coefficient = 1.00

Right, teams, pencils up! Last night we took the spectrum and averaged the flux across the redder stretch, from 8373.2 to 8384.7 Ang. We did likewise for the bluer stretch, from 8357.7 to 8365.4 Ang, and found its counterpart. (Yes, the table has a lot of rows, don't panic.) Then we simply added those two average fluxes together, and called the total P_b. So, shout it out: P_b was 315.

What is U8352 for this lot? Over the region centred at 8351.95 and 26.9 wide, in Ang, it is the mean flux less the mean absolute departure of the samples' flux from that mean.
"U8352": 157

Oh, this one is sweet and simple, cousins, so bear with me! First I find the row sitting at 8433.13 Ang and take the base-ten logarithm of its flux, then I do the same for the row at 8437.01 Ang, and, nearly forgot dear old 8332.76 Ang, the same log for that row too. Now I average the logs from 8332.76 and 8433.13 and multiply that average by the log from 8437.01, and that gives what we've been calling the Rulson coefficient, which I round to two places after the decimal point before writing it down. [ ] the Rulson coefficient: 4.78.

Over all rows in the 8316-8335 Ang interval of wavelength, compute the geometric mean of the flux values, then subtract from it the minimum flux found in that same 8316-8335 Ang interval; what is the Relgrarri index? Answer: 2.4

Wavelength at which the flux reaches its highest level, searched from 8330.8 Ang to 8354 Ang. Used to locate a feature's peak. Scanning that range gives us 8351.97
